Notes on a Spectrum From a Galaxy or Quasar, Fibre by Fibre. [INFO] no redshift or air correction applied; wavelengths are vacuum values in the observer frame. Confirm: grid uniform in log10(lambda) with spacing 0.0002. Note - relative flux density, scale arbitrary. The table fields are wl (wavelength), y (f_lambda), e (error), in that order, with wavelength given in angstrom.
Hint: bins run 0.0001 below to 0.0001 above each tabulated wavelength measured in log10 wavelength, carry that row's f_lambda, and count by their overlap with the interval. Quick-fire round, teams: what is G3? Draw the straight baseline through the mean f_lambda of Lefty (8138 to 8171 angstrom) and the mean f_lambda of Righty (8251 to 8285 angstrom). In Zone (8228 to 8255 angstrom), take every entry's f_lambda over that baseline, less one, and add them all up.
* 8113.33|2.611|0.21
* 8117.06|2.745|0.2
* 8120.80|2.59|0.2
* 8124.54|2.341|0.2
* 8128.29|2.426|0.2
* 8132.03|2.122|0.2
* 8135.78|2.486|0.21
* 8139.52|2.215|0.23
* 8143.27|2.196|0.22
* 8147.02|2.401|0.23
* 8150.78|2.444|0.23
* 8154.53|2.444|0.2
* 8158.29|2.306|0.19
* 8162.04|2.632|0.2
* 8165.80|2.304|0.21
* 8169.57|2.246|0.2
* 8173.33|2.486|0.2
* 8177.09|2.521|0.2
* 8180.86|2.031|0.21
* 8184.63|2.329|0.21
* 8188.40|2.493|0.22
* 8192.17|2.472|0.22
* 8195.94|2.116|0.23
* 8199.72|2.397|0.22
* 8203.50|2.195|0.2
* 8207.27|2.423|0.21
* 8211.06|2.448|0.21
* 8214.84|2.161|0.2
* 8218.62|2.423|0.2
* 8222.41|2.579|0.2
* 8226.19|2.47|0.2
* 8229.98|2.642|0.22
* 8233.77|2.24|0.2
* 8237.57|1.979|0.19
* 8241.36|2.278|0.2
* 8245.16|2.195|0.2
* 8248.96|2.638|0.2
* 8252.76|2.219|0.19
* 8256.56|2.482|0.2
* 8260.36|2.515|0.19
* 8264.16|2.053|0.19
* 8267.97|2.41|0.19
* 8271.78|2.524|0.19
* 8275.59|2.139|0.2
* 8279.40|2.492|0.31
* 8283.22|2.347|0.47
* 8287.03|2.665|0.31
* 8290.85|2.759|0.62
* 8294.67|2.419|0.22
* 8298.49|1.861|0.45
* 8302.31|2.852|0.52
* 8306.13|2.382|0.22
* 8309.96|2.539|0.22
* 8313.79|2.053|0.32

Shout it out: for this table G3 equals -0.12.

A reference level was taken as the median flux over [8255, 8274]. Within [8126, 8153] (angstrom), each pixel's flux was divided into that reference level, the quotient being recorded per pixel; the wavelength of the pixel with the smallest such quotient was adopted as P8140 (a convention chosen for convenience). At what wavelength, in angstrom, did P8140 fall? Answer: 8135.78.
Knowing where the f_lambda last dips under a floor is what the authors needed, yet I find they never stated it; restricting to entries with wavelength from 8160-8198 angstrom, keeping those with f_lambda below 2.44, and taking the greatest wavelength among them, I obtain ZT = 8195.94 angstrom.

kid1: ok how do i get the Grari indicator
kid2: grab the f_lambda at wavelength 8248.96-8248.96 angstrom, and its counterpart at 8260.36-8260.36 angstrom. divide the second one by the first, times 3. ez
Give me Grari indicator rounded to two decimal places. 2.86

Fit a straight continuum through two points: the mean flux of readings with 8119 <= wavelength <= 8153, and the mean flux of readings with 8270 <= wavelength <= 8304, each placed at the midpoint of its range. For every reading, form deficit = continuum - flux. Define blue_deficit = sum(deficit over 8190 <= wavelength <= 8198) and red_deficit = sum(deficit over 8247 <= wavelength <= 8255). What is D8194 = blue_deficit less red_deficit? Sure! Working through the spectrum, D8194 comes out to 0.20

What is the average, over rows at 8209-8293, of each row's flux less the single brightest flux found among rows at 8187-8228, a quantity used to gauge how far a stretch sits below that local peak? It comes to -0.185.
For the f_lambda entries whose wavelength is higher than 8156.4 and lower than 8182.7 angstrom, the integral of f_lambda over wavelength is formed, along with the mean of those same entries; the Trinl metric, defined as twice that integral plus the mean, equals 127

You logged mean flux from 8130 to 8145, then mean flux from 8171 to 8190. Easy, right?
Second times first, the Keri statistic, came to 5.35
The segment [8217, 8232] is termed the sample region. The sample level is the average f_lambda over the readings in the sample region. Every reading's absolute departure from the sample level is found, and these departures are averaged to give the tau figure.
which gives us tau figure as 0.082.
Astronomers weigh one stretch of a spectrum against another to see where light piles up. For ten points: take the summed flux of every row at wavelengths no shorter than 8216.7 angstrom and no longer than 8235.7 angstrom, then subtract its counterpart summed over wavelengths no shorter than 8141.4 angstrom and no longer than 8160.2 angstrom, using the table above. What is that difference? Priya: 1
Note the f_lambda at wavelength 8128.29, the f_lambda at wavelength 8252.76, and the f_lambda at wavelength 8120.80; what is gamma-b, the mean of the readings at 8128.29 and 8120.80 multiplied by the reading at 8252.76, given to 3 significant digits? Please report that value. 5.57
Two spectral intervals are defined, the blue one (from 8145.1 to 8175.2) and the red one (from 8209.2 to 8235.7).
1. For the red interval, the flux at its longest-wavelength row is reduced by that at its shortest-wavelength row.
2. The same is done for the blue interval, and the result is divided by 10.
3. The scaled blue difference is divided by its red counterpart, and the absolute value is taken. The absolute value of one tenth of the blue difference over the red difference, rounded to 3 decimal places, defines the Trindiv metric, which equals 0.041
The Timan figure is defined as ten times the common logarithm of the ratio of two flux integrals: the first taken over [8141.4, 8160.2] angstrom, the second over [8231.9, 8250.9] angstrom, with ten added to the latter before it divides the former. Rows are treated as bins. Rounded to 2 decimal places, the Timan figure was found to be -0.78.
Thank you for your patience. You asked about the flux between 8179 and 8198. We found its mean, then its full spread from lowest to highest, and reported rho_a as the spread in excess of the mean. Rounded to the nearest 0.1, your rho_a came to -1.8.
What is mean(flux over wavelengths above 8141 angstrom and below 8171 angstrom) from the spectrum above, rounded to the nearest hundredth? 2.37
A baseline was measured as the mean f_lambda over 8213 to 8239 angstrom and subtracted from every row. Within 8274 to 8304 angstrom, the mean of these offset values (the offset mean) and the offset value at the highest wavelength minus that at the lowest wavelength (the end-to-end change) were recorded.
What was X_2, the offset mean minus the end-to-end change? -0.6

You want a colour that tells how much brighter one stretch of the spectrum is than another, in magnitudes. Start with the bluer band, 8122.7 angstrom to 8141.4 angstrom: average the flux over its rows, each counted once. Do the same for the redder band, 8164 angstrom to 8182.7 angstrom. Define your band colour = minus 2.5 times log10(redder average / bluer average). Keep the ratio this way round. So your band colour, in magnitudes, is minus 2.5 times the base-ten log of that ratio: 0.00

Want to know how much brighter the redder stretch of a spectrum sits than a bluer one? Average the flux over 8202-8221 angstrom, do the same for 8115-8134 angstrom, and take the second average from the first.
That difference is -0.11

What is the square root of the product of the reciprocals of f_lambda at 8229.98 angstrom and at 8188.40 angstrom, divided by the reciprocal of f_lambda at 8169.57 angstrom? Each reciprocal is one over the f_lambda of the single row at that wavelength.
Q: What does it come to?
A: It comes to 0.88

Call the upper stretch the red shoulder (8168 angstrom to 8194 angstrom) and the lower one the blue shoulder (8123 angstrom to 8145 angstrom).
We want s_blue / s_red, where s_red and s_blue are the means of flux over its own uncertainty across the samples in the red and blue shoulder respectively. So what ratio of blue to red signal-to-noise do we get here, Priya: 0.97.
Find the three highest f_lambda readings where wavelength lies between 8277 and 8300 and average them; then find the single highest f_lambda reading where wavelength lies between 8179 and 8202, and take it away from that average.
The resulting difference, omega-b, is 0.15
